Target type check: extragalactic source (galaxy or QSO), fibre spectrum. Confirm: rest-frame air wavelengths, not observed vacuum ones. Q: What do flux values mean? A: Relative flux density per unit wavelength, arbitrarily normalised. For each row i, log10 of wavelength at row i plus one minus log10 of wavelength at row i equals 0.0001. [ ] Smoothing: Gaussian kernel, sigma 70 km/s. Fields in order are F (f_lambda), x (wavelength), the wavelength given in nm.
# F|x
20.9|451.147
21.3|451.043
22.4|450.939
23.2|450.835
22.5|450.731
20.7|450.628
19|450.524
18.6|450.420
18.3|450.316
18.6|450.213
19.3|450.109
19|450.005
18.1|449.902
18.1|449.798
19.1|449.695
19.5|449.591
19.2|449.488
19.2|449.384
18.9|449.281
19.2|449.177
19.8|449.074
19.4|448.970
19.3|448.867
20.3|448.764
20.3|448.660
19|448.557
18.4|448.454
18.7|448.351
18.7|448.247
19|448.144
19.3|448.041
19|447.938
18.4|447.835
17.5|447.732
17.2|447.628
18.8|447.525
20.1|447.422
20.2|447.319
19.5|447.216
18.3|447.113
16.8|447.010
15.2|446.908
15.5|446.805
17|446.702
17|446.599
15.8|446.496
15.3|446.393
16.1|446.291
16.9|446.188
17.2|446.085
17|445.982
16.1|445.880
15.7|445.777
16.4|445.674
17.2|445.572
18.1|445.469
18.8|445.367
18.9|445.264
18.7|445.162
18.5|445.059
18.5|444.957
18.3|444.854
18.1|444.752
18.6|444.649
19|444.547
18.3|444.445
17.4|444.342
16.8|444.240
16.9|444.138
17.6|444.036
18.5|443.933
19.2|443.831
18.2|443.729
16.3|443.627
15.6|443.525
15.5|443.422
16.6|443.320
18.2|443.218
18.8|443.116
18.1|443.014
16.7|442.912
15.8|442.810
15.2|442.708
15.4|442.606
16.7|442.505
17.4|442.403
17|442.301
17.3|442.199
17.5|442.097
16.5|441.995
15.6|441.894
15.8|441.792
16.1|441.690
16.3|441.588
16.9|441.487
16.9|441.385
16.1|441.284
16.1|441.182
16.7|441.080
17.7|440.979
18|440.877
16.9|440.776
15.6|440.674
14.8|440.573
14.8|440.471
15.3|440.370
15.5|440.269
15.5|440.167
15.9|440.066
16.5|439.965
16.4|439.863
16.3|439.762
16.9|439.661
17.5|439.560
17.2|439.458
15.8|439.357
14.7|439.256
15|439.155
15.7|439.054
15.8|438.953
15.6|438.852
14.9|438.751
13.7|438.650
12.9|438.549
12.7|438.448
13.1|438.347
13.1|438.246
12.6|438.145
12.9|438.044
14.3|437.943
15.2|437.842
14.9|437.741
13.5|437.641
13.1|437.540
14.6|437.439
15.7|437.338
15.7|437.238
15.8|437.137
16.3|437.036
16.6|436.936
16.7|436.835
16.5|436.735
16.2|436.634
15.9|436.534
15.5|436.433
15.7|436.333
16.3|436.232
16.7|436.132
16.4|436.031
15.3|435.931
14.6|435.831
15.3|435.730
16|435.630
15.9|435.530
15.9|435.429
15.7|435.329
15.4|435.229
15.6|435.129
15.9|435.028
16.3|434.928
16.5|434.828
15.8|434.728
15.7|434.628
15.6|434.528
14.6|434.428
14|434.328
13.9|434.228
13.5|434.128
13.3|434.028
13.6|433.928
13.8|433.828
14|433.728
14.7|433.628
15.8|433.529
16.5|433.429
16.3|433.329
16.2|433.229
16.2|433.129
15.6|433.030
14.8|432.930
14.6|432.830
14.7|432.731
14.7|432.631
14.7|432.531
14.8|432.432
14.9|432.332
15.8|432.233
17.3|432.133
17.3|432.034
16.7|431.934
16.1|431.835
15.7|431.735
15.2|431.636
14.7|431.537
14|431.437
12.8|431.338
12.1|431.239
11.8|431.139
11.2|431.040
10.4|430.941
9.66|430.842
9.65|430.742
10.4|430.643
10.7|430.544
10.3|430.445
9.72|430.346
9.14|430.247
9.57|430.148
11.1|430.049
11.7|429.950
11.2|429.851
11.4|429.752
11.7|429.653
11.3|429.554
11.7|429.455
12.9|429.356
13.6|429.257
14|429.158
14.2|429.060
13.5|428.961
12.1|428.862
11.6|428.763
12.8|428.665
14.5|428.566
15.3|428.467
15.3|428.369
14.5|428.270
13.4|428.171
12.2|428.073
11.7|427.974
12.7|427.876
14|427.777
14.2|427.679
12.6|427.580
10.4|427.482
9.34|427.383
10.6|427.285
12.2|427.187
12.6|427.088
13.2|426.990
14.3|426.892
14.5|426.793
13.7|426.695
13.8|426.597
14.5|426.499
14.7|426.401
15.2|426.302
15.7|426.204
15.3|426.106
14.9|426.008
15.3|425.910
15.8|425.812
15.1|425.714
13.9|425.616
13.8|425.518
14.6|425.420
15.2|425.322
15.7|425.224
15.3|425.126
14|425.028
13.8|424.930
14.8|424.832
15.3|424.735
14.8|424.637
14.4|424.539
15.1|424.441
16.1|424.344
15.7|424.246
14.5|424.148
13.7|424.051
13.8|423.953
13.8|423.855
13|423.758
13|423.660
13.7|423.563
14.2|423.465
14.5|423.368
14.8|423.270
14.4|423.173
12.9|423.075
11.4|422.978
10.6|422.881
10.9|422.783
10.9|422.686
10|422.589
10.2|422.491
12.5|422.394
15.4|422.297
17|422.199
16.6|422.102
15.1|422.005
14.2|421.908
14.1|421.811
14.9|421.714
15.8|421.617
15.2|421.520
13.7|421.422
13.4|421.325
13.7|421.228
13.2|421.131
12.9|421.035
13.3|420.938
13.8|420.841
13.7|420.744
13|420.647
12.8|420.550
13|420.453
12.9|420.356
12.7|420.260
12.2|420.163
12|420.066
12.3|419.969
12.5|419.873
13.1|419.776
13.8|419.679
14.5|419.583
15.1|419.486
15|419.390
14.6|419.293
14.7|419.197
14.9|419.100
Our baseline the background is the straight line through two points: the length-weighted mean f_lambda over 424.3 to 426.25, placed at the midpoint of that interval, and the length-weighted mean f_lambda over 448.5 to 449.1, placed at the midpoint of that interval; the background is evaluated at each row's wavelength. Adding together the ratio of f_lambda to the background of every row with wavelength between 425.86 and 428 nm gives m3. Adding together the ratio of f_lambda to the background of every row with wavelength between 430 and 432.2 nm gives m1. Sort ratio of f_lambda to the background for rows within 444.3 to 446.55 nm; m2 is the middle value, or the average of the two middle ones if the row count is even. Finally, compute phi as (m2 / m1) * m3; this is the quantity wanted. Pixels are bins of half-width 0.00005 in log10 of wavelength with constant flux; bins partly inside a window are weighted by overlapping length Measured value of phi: 1.07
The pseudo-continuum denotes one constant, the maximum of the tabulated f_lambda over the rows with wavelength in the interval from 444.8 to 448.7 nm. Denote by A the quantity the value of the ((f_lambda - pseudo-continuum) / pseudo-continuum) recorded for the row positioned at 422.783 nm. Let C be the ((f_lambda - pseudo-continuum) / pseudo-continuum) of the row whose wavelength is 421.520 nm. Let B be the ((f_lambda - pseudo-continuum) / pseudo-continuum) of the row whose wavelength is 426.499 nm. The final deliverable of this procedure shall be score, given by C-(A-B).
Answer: -0.07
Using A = -0.46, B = -0.29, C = -0.25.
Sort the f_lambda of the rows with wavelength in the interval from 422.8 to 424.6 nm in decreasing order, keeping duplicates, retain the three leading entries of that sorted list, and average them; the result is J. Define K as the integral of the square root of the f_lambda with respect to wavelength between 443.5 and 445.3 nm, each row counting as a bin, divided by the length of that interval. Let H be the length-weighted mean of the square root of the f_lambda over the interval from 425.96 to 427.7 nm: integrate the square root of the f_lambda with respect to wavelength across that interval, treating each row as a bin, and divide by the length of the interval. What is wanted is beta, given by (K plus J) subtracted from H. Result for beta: -16.22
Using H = 3.65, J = 15.6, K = 4.2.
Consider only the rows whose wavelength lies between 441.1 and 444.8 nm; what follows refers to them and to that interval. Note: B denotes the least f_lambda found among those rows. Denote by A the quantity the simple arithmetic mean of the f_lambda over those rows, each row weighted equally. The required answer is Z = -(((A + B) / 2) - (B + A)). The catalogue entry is 16.1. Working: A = 17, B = 15.2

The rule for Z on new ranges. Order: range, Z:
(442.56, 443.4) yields 16.0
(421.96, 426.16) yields 12.0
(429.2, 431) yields 10.0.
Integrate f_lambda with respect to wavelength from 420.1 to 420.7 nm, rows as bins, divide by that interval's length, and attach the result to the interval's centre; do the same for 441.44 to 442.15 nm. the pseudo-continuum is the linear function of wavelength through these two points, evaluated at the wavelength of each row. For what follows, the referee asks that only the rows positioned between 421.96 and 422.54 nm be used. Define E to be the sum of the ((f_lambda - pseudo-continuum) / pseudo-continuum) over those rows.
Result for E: 0.6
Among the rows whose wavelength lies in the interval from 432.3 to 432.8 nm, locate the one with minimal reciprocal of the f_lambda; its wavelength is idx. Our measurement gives 432.332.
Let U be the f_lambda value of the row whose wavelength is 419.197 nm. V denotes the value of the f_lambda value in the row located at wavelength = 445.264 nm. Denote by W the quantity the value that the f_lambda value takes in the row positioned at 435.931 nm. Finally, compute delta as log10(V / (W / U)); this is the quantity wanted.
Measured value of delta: 1.26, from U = 14.7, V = 18.9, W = 15.3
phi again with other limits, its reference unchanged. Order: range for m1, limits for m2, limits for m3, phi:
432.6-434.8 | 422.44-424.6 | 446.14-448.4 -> 0.96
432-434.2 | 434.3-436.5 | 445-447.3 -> 0.91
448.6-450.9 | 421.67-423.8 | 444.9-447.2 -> 0.87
